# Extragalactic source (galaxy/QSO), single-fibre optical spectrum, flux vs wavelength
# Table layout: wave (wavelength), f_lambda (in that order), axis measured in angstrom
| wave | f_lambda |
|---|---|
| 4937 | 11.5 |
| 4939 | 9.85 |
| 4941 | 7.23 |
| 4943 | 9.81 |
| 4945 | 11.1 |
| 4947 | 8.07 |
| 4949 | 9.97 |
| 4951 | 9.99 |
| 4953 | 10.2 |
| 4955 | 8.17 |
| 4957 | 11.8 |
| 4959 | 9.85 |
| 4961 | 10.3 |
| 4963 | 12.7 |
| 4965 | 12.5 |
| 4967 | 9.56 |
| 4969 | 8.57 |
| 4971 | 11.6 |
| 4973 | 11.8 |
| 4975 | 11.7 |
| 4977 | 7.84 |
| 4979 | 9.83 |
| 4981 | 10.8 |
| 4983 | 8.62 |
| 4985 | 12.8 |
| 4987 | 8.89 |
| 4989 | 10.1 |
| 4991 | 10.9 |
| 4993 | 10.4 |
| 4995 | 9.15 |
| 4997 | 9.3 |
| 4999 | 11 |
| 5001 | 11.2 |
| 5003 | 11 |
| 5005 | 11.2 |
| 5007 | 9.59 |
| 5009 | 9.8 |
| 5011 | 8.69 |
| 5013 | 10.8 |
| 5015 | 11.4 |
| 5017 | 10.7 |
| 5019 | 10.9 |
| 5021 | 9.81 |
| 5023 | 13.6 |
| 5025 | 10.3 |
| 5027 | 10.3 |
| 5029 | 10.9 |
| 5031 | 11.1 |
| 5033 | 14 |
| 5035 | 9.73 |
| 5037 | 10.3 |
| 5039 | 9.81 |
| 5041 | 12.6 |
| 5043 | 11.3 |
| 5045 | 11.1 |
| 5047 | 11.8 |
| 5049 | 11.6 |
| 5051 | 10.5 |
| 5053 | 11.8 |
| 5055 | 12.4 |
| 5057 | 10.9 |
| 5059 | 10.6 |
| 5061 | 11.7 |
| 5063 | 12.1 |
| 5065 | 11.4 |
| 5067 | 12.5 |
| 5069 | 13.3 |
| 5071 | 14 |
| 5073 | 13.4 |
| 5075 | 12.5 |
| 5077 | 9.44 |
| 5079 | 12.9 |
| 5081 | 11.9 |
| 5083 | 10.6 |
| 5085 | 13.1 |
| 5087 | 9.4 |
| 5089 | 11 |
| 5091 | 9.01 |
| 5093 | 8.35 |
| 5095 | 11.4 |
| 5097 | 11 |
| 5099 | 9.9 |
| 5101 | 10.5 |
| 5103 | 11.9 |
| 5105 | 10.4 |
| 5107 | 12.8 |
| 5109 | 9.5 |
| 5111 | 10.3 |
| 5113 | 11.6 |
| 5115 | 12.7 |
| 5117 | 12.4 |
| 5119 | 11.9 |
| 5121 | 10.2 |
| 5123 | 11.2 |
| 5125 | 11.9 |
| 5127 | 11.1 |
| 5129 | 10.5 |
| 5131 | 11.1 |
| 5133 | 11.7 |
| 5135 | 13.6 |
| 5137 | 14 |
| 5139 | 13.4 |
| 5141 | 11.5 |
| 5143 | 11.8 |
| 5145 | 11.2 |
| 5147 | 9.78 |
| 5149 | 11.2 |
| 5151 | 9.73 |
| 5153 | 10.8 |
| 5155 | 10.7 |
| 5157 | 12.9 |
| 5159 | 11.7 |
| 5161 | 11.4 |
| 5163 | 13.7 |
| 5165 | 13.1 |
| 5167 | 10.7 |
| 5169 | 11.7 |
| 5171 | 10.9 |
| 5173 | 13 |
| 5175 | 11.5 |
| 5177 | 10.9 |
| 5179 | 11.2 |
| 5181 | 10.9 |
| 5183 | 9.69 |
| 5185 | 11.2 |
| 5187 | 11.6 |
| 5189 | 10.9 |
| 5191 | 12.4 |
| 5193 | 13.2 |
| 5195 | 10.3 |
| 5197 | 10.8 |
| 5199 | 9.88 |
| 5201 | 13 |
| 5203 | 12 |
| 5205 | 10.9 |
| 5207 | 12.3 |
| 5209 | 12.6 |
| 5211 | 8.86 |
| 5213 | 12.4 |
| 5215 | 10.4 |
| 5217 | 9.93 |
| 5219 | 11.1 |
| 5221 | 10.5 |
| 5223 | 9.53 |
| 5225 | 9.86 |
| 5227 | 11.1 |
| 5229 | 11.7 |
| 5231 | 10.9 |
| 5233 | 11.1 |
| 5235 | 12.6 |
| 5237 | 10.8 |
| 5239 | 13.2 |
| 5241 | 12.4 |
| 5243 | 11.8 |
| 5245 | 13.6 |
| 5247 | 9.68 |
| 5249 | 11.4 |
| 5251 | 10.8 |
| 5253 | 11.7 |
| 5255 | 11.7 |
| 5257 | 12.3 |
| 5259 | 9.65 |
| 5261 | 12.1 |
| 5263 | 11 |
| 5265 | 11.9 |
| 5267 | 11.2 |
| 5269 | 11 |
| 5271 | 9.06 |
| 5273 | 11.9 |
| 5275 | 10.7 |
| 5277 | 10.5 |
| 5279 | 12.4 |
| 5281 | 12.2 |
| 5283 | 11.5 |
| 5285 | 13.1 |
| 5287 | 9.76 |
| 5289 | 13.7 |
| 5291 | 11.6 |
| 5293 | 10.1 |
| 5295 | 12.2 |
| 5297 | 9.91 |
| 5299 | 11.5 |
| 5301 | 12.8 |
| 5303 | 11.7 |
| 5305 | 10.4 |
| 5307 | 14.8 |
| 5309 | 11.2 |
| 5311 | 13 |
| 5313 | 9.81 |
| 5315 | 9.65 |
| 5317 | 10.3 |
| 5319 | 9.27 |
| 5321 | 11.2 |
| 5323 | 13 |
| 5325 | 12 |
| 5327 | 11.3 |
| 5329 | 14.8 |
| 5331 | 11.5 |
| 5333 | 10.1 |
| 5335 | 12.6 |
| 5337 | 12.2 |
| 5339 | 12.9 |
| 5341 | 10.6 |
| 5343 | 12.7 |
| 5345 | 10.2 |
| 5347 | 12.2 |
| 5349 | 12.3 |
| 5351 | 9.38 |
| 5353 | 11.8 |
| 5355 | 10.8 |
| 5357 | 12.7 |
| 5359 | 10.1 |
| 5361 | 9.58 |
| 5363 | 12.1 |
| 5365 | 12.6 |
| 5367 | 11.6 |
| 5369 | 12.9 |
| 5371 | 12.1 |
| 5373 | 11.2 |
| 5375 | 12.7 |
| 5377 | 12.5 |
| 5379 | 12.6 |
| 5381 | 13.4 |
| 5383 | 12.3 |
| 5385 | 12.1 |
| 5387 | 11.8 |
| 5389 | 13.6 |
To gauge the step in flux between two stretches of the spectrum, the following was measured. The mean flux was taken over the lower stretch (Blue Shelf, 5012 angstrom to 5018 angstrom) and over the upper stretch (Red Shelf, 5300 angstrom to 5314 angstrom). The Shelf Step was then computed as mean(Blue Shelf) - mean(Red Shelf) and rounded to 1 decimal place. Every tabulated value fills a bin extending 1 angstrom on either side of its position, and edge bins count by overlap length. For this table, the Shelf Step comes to -1.0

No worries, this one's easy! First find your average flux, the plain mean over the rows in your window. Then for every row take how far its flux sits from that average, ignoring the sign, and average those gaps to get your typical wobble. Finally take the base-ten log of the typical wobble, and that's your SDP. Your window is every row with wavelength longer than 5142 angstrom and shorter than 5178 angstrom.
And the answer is -0.08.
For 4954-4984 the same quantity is 0.14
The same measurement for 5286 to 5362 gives 0.08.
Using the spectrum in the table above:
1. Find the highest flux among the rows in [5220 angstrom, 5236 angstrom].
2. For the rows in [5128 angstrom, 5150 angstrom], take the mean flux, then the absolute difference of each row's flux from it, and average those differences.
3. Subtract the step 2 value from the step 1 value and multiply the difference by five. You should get 58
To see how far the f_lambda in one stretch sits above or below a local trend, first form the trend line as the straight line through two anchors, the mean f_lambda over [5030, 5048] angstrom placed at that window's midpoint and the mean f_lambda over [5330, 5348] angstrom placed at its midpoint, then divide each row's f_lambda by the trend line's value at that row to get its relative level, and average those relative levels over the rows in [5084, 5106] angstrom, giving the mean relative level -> 0.93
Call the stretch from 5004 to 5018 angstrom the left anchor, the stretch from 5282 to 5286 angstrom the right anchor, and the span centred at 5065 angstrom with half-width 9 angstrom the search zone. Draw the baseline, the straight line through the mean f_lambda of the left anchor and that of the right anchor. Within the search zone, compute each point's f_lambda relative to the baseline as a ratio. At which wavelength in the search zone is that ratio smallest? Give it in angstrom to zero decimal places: 5059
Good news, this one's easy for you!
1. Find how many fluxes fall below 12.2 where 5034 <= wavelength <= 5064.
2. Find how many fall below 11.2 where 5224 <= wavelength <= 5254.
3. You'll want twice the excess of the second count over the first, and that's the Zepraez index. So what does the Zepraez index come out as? -12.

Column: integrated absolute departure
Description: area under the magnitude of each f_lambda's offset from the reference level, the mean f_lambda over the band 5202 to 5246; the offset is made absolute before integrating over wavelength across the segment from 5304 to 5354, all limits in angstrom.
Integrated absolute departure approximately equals 62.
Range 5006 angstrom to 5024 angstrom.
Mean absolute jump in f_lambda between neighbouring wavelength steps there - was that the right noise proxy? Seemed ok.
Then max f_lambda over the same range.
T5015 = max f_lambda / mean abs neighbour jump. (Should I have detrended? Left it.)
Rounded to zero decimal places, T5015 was 11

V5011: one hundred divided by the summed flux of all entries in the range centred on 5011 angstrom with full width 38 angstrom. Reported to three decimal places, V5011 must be 0.500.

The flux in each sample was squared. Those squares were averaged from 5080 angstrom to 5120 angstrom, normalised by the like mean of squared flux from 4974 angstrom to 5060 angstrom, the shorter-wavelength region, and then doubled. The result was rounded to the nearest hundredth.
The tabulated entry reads 2.10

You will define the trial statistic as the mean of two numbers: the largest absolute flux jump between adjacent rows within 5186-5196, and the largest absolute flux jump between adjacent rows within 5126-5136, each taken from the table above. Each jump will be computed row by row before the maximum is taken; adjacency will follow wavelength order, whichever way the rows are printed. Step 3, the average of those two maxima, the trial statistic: 2.4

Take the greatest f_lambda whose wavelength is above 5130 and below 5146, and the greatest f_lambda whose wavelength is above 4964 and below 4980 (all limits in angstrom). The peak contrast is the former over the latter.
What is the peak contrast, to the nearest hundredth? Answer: 1.12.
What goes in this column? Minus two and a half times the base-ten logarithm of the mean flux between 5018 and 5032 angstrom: -2.60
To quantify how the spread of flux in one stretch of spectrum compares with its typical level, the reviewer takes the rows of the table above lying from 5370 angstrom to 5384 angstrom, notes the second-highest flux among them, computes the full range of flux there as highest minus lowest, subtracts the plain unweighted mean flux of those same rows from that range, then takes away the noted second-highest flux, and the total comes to -22.9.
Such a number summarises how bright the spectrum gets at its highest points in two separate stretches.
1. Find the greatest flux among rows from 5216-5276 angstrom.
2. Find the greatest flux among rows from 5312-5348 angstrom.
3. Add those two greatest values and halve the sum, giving 14.2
